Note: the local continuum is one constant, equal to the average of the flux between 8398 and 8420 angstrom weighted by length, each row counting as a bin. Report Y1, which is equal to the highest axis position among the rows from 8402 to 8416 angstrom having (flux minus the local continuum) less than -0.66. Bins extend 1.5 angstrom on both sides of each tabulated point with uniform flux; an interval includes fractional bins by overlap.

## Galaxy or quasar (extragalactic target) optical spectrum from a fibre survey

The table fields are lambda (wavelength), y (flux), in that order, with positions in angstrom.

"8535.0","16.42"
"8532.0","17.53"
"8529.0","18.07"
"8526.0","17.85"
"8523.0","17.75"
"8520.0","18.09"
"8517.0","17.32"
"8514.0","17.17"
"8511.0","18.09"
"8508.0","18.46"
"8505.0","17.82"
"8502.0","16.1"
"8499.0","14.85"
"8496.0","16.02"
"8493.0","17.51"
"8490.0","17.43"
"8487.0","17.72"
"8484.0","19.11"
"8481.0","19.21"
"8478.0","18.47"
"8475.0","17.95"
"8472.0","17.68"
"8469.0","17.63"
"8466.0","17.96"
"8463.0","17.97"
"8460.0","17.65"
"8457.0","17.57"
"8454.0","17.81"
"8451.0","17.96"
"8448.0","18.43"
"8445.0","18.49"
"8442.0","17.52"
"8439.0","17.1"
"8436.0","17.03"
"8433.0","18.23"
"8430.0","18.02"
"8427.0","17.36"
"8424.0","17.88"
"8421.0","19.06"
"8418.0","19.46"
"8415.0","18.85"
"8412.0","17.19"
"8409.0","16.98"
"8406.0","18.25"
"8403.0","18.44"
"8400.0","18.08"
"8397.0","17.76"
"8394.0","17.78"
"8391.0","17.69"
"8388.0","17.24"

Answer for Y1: 8412.0 angstrom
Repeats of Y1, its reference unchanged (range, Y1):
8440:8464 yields 8442.0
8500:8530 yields 8517.0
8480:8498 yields 8496.0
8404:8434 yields 8427.0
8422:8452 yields 8442.0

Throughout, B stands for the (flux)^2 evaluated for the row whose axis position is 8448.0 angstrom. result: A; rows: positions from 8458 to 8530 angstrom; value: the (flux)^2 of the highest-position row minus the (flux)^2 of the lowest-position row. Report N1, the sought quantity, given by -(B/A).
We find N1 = -23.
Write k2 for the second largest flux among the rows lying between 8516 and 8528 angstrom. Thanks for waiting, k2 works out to 17.85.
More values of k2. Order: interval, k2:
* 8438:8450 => 18.43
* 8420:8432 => 18.02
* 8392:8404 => 18.08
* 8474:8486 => 19.11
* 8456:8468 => 17.96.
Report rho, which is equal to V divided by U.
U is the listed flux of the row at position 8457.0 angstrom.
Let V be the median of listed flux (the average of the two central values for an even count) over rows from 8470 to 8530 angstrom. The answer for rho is 1.01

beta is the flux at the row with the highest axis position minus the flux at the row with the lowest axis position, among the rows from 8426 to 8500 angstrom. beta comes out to -2.5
